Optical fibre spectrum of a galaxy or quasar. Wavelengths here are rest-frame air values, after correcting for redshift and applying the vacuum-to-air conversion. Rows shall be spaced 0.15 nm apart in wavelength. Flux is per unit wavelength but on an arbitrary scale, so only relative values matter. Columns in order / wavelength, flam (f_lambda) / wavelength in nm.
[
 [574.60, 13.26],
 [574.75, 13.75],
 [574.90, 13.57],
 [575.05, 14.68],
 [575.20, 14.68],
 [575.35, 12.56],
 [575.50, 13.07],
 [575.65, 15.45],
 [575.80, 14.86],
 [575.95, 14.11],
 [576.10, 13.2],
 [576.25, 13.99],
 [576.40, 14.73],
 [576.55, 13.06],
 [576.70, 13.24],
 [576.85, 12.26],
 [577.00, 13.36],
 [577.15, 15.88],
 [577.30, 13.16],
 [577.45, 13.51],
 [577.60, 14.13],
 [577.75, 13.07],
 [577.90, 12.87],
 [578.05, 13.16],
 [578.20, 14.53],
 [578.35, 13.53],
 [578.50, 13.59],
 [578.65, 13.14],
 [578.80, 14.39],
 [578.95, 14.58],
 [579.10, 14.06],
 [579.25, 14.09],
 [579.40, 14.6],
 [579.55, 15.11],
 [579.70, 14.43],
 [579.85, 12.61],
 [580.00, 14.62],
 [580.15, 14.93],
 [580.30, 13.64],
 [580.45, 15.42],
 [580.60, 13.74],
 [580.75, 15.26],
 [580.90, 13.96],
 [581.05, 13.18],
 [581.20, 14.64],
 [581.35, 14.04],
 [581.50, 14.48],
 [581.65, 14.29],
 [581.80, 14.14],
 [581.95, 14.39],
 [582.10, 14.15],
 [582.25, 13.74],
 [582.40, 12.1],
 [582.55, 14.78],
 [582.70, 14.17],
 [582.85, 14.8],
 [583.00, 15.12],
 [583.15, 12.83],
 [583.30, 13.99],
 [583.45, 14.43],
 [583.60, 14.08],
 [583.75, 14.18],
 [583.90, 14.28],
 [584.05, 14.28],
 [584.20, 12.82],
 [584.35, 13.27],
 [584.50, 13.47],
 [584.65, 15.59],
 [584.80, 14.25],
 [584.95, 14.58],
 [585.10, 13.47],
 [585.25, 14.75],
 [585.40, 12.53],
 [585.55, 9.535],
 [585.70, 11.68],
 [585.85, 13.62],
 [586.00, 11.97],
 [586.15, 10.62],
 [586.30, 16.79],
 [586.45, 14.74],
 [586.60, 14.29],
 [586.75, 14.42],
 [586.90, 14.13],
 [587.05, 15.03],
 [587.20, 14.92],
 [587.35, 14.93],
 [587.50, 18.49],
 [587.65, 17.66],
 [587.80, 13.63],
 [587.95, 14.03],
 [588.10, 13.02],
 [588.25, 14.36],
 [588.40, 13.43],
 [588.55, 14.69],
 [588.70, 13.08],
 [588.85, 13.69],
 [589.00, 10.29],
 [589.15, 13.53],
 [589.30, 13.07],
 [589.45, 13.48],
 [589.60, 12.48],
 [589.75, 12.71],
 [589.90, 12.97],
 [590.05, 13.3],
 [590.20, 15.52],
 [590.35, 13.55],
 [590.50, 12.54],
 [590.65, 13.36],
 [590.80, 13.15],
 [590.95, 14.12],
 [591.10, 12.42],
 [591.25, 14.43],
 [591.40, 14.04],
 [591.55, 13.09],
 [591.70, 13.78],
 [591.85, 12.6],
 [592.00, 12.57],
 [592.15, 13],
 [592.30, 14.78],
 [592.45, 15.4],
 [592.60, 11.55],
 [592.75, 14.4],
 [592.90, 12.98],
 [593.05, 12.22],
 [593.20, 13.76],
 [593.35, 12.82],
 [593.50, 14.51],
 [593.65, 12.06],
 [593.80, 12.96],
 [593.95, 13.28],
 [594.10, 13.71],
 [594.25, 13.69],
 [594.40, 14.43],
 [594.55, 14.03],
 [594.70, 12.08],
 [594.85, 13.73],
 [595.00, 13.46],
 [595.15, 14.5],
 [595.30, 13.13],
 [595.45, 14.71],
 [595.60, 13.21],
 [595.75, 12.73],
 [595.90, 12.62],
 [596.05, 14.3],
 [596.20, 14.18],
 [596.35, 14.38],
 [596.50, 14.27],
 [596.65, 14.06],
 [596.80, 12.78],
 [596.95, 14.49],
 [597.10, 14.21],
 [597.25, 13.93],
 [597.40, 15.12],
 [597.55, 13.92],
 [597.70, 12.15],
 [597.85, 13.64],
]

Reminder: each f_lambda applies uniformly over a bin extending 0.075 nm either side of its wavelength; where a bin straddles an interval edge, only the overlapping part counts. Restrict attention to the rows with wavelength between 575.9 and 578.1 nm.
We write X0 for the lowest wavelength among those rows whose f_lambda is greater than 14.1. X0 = 575.95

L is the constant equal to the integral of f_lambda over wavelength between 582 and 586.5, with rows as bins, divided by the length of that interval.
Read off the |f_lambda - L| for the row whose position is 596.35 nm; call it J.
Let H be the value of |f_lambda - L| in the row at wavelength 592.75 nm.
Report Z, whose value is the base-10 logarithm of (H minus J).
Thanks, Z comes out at -1.7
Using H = 0.7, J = 0.7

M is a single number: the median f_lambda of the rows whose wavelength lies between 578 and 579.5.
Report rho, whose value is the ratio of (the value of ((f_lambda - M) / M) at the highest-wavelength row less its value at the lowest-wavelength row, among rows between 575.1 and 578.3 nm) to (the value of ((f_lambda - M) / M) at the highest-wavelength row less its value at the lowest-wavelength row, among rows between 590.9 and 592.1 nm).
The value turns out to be 0.1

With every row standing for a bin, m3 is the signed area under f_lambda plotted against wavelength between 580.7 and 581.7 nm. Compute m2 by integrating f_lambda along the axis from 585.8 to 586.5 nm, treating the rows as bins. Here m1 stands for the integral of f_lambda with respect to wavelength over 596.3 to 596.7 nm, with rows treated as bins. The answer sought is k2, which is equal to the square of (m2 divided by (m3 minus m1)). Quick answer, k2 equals 1.2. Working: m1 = 5.7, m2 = 9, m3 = 14.2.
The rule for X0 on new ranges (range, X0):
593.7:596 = 594.40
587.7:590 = 588.25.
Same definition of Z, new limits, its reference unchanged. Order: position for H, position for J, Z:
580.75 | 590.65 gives 0.1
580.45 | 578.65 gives 0.1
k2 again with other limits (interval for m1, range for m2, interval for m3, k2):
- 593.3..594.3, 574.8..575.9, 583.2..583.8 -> 10.4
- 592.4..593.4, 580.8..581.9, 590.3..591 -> 15.5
